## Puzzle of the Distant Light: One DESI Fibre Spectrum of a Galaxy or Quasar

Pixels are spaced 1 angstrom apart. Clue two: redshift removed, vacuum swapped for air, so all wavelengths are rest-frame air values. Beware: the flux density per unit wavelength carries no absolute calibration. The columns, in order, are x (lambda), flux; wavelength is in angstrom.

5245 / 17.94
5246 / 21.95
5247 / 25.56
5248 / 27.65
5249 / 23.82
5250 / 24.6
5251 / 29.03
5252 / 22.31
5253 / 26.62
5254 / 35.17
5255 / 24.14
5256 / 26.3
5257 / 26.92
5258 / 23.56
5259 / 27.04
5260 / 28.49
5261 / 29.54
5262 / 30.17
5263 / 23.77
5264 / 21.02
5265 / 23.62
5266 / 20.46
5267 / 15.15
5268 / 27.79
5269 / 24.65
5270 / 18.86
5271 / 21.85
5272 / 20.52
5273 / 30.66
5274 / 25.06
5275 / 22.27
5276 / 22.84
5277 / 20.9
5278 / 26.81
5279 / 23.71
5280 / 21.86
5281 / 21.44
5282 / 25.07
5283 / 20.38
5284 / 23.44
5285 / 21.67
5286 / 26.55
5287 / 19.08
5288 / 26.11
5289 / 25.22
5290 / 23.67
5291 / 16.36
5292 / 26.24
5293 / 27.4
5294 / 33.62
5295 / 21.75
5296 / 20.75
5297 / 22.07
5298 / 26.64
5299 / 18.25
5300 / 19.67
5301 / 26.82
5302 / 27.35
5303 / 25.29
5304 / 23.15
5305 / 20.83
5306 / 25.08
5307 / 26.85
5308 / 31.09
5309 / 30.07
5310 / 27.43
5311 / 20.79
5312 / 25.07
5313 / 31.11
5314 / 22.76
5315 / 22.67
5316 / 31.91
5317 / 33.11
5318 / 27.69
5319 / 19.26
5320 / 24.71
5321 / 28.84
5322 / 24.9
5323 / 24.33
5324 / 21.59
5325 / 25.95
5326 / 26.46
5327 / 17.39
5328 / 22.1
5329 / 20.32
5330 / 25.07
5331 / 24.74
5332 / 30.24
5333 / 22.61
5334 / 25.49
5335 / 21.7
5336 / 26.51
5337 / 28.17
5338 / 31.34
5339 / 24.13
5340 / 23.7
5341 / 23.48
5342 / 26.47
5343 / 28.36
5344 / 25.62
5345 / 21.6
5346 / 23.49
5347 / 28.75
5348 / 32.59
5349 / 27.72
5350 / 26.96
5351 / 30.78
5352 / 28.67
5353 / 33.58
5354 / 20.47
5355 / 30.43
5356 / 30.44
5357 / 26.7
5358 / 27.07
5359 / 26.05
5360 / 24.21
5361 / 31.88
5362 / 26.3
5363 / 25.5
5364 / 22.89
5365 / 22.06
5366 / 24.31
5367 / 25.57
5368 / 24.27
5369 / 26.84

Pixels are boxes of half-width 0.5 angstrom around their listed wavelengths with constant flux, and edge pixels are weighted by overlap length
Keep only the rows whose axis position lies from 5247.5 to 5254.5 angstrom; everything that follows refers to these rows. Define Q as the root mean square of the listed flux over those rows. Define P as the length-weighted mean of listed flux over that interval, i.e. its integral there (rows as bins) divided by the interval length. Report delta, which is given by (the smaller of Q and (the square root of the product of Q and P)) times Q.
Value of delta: 742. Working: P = 27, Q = 27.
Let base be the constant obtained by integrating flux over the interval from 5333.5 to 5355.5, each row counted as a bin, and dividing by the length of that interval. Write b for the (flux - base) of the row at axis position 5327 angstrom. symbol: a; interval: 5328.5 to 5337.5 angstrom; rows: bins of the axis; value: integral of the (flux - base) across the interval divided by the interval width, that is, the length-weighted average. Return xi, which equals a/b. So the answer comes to 0.2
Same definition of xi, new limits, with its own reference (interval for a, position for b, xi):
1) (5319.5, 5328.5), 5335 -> 0.5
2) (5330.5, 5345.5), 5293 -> -2.1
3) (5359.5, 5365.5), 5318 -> -1.5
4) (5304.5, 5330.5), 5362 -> 3.0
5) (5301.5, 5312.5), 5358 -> -4.3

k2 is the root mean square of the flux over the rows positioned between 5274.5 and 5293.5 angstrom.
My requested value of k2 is 23.4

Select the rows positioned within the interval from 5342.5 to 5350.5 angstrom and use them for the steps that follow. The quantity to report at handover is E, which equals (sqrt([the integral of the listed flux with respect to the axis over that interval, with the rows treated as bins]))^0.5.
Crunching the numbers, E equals 3.83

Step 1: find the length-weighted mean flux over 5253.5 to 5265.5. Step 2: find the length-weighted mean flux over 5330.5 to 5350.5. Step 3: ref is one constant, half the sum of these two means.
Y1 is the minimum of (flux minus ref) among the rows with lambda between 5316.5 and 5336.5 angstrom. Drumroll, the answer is -9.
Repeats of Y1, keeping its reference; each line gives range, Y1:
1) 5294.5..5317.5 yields -8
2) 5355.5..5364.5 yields -4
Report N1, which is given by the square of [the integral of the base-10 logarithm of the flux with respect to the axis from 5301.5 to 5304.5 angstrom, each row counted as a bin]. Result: 17.7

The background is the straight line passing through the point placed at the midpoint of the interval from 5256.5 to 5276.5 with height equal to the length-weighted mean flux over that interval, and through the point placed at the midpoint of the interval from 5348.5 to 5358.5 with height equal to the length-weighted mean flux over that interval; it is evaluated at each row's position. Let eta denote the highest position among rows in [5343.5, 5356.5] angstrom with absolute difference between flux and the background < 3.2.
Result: 5356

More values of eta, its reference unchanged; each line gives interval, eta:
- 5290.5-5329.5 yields 5326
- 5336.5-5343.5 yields 5343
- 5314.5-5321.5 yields 5321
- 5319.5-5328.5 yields 5326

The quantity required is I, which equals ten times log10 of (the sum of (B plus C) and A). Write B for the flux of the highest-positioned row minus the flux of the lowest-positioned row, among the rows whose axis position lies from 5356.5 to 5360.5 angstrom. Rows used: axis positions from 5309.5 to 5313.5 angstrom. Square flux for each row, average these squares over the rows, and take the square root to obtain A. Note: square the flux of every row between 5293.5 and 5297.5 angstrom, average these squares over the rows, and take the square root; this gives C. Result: 16.9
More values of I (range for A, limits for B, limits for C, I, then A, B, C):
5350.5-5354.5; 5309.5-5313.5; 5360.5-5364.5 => 17.7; 29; 4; 26.8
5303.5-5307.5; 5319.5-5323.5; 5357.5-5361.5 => 17.1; 24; 0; 27.4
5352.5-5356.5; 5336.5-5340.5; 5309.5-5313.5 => 17.1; 29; -4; 26.4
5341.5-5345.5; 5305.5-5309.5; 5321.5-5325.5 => 17.4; 26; 5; 24.2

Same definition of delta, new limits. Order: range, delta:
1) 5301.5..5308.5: 665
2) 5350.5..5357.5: 836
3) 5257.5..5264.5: 696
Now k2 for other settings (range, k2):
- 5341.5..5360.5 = 27.6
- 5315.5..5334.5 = 25.4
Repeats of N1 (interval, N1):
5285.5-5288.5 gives 17.0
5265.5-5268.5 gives 15.5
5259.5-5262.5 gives 19.4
